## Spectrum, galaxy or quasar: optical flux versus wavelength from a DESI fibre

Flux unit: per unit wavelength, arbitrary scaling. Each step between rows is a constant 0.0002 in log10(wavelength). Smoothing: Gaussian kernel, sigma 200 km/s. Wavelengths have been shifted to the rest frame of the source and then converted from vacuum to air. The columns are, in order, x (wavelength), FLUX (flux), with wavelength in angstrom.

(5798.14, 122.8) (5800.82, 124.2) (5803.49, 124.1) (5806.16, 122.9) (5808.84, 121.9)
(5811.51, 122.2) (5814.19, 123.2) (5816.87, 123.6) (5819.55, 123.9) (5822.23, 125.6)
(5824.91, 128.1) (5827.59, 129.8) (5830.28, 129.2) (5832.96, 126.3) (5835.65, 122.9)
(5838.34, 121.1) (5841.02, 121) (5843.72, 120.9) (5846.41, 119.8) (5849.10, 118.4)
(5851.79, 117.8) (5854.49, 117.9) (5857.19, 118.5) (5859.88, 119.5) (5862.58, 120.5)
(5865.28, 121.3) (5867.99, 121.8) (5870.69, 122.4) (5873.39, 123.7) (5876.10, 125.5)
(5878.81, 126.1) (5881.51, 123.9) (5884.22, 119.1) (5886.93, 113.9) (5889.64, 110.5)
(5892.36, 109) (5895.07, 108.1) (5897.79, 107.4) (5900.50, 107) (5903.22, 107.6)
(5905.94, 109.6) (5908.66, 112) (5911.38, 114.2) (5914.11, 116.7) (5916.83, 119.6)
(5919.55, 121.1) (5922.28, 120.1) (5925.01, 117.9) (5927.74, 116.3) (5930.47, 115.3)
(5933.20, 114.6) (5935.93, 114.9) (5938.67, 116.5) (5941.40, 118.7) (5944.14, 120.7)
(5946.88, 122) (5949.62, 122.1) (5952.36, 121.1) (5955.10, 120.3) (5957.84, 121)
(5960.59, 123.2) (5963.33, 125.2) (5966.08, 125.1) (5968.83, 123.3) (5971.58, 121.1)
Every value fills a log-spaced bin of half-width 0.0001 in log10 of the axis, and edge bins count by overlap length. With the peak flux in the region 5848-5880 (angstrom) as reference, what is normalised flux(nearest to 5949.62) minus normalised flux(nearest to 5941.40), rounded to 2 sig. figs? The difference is 0.027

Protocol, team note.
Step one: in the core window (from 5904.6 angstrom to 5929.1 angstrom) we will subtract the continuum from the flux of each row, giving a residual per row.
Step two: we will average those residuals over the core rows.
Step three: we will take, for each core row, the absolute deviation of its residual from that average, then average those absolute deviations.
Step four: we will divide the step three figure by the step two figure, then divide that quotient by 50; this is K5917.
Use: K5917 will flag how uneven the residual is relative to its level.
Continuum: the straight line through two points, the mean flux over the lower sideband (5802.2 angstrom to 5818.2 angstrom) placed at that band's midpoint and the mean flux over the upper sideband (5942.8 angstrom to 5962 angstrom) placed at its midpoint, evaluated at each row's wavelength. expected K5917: -0.011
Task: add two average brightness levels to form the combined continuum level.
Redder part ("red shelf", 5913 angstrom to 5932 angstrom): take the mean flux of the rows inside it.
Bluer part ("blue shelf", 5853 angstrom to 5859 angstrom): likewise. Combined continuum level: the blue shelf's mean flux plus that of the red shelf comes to 236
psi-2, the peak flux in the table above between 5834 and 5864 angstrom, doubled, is 246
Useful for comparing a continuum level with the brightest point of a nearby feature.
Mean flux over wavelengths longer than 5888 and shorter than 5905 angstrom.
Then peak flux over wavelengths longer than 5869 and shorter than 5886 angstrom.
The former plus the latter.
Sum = 234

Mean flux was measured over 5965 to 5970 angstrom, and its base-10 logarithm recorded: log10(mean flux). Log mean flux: 2.09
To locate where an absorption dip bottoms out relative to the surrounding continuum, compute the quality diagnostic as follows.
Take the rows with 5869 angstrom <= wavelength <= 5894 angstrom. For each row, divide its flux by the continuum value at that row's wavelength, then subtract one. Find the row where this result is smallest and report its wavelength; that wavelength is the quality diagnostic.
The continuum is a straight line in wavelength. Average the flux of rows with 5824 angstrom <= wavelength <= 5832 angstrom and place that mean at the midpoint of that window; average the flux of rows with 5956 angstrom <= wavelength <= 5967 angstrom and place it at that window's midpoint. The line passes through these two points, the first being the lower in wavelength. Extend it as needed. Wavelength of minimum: 5892.36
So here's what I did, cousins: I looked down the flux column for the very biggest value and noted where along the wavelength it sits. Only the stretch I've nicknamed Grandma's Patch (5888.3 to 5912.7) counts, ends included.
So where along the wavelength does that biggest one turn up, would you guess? 5911.38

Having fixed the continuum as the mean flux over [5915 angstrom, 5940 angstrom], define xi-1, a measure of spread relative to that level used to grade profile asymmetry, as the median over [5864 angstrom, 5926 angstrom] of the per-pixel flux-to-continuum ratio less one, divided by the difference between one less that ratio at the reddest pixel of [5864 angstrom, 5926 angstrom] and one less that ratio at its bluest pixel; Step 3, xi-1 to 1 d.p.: 0.2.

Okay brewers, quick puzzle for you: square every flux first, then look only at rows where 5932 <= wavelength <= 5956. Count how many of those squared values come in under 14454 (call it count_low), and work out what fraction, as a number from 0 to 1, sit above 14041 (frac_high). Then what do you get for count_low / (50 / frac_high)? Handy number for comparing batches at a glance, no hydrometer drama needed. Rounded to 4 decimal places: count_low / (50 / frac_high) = 0.0533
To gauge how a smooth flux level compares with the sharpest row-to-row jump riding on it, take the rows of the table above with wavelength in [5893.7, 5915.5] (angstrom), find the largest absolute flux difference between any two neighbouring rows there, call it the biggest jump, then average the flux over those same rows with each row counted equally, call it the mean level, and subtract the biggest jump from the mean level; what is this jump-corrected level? 108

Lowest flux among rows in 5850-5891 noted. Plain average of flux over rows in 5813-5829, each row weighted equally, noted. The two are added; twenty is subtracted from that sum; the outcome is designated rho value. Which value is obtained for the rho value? 216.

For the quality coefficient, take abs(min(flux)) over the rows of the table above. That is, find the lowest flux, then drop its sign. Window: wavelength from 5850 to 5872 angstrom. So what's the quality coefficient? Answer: 118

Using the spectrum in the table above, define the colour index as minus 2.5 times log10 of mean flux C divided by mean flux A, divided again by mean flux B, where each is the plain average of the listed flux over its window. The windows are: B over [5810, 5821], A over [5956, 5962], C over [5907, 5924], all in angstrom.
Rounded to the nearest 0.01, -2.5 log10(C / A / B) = 5.27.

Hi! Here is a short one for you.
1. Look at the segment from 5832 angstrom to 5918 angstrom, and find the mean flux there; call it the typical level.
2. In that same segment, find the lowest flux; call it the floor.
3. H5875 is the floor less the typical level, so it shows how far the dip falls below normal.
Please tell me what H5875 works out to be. -11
